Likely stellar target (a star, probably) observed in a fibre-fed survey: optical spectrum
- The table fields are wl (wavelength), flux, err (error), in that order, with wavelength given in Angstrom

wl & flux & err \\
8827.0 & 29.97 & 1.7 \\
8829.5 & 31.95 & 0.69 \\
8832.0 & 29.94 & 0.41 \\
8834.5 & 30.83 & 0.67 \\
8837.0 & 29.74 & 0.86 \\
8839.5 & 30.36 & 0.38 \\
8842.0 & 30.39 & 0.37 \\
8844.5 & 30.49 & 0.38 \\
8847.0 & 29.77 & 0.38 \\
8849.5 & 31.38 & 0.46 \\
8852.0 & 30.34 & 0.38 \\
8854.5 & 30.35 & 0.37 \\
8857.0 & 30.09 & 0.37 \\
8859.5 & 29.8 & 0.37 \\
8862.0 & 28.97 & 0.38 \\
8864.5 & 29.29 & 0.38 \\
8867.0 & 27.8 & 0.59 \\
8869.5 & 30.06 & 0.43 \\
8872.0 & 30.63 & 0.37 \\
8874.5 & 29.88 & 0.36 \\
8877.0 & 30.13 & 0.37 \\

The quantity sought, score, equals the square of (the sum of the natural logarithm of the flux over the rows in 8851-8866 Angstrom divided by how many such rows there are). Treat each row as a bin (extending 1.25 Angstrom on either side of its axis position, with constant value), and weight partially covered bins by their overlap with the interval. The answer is 11.5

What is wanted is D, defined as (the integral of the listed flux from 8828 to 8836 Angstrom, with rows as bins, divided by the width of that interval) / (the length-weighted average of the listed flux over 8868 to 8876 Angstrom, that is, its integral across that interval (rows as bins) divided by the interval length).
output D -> 1.02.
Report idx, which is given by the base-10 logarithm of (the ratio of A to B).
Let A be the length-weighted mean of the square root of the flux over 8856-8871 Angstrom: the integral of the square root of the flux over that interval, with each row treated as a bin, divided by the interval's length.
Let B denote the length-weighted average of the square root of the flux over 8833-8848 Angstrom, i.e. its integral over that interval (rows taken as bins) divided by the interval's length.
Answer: -0.0068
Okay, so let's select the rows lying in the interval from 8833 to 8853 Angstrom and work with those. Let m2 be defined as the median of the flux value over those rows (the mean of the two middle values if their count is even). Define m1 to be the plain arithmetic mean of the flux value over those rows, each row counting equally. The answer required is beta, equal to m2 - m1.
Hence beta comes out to -0.04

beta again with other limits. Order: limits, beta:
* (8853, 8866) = 0.10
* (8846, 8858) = -0.05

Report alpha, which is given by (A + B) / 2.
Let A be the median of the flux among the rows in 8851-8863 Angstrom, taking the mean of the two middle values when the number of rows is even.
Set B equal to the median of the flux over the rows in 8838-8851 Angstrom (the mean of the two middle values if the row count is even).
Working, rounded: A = 30.09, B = 30.4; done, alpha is 30.2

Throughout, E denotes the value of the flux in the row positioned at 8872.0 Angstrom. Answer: 30.63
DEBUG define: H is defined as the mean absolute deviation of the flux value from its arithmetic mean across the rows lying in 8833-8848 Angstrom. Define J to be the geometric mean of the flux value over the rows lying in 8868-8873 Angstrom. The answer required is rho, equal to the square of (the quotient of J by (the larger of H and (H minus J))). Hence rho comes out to 8017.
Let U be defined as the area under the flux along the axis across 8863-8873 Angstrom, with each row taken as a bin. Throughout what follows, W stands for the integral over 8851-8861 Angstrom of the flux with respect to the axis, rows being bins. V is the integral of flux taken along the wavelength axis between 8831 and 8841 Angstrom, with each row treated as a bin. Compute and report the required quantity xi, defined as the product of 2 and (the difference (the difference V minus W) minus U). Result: -586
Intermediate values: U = 294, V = 302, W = 301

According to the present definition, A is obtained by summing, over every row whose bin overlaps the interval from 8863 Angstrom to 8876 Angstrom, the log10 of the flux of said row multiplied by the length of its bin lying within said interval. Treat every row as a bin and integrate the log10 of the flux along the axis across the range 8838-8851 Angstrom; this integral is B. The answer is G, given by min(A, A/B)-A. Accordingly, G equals -18.12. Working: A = 19.1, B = 19.3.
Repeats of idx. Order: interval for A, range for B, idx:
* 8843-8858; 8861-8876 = 0.0069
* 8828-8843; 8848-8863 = 0.0026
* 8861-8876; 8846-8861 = -0.0060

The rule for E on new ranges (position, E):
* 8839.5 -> 30.36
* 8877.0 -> 30.13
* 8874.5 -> 29.88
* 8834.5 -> 30.83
